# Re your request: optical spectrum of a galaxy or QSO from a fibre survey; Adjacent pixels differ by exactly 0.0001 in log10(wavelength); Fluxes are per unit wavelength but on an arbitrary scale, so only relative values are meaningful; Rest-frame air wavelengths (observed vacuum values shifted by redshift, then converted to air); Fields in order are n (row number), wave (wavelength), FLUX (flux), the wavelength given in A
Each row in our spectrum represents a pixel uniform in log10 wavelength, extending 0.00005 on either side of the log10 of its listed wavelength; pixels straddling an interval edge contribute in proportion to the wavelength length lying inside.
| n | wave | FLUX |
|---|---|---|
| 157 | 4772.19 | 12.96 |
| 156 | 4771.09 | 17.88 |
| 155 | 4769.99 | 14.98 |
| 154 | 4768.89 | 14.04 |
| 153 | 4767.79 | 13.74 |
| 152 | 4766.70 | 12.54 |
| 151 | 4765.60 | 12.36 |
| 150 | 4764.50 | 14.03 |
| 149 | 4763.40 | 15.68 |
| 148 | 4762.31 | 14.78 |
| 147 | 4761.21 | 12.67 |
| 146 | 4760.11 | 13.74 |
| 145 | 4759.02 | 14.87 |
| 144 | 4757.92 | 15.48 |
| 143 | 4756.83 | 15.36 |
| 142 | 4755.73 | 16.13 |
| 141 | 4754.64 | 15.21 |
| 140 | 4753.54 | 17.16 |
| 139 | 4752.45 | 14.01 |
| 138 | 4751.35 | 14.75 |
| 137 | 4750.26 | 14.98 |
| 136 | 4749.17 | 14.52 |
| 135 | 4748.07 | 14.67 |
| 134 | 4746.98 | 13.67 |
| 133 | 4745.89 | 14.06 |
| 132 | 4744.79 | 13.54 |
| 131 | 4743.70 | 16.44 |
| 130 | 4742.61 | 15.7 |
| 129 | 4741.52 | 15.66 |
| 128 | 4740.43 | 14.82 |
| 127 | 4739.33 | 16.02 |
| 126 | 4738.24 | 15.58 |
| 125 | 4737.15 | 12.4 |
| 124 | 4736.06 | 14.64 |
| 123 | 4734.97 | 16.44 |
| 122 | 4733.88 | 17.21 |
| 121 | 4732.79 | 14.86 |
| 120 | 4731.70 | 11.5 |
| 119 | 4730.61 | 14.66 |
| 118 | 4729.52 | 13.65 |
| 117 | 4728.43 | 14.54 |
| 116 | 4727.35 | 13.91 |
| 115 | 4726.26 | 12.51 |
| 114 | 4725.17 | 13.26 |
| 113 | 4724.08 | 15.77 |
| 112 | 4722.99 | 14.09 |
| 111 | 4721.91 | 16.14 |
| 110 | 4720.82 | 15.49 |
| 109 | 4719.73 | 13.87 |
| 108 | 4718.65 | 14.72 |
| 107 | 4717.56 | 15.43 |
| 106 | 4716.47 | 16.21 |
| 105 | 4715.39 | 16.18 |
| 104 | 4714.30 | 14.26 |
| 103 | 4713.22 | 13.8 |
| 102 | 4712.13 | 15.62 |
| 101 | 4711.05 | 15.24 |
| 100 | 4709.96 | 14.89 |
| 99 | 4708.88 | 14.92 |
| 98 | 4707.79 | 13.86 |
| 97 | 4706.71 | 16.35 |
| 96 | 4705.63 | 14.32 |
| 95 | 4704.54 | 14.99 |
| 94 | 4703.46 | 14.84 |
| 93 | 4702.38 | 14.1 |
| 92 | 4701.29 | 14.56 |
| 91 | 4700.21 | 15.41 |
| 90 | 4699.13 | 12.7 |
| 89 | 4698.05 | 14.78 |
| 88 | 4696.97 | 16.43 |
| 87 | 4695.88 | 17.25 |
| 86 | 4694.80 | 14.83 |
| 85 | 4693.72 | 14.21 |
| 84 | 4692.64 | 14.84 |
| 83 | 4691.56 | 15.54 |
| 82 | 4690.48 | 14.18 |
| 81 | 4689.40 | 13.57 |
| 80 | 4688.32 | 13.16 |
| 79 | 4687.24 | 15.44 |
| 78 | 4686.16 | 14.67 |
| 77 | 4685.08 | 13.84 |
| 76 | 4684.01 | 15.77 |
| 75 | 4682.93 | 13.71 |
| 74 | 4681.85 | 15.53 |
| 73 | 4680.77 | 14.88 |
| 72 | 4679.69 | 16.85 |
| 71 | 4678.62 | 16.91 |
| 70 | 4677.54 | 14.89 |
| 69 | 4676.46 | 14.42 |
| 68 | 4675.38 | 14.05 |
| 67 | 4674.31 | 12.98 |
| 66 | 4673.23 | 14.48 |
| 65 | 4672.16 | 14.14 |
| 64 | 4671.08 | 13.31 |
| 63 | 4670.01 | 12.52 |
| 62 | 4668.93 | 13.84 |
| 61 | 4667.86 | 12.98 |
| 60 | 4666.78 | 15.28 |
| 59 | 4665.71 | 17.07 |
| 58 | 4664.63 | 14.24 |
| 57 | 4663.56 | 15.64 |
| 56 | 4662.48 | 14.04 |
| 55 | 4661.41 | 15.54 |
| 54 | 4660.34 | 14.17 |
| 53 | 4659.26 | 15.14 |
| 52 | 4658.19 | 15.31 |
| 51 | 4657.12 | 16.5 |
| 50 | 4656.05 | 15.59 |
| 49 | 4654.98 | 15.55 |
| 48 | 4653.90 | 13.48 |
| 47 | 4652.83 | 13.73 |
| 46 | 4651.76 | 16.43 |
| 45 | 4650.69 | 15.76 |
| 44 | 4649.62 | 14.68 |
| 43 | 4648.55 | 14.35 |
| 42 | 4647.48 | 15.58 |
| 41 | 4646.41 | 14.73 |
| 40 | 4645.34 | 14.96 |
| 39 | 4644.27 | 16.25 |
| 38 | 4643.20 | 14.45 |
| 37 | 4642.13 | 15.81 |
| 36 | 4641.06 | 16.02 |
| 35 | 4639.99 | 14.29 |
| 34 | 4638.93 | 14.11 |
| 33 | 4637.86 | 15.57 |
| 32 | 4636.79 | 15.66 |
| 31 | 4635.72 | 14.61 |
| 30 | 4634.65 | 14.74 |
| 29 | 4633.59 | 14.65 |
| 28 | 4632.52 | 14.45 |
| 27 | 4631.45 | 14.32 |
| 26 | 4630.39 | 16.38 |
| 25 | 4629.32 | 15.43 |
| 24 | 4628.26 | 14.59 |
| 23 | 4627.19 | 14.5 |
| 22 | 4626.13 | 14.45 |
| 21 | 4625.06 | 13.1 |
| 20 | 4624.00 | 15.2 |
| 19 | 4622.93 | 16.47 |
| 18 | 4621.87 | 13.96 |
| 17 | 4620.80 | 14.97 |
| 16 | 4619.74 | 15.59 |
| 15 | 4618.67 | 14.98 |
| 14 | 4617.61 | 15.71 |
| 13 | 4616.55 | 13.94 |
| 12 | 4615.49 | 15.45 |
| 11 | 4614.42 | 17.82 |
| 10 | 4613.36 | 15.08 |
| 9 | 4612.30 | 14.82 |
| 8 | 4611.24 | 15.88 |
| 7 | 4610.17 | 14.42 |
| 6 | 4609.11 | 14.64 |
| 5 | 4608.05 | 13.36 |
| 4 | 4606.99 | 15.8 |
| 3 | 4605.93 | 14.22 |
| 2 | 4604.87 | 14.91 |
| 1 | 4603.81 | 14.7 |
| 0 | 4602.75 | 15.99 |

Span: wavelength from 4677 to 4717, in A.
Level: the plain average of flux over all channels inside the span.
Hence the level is 15.0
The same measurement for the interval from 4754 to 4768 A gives 14.4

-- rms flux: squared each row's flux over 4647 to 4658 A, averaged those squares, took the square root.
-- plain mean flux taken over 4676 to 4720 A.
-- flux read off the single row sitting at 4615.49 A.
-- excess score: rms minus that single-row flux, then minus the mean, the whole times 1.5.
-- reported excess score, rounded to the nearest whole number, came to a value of -23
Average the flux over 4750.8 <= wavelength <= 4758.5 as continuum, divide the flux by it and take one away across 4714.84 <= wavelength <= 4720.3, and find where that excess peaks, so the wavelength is 4716.47 A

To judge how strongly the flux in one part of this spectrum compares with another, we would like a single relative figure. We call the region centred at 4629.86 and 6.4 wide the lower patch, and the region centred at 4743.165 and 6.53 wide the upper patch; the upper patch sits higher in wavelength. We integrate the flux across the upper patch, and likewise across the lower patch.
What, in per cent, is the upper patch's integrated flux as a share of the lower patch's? 103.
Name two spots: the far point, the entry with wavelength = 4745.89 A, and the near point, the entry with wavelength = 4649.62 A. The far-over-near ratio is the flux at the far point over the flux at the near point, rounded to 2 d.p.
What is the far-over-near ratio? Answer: 0.96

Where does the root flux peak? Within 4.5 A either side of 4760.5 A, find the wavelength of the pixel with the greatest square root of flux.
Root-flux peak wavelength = 4763.40 A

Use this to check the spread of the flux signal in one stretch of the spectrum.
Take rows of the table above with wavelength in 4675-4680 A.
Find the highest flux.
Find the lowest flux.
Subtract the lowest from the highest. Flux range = 2.9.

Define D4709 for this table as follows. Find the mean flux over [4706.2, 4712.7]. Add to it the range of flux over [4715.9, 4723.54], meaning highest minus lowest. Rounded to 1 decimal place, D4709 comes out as 17.5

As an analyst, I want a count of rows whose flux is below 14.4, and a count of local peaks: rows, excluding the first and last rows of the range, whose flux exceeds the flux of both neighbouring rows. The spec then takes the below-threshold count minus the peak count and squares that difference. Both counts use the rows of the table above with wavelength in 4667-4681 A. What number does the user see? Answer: 16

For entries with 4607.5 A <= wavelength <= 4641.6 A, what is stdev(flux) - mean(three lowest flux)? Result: -12.5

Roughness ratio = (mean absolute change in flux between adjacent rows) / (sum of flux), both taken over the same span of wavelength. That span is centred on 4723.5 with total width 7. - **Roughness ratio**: 0.0175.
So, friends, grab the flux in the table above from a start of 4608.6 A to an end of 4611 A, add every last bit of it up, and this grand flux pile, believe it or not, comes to 29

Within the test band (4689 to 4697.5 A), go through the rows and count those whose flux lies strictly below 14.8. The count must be 3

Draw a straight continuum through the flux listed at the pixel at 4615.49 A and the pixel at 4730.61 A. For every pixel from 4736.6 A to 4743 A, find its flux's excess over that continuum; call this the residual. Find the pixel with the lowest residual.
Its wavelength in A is 4737.15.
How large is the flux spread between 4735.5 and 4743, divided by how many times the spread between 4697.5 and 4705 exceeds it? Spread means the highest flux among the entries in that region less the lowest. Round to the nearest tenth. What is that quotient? 4.8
